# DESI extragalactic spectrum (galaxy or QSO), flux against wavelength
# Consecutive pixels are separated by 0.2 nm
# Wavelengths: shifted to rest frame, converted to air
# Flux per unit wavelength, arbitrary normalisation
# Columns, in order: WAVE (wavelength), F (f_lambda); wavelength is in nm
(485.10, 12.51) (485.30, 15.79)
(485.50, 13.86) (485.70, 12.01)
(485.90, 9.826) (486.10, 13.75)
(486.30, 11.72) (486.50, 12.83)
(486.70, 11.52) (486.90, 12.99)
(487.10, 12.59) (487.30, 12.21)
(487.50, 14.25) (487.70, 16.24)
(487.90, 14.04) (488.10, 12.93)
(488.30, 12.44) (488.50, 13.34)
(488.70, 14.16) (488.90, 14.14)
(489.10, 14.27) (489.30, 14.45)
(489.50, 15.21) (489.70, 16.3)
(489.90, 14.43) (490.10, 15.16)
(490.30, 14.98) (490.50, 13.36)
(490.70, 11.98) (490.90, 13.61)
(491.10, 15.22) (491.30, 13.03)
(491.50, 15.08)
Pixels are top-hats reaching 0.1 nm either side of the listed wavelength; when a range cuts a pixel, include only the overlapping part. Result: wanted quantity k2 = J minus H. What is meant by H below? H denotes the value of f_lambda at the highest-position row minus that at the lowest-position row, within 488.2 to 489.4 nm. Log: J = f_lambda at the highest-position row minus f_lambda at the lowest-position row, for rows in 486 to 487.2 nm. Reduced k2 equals -3.2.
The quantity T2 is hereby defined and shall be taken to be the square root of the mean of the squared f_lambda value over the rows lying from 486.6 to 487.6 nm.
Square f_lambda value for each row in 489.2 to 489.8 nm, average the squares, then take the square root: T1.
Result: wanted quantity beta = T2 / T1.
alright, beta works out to 0.83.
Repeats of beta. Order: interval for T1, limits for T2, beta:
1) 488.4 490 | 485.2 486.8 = 0.88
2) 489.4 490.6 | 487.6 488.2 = 0.97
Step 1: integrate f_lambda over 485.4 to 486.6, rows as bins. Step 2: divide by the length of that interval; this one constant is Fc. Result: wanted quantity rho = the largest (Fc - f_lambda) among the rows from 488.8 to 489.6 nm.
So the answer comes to -1.8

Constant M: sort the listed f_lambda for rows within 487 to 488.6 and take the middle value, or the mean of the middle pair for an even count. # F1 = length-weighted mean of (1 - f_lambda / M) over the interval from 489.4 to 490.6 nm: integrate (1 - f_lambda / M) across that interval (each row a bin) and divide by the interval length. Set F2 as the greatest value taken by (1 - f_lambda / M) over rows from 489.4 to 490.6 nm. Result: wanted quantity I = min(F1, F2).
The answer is -0.13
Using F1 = -0.13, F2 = -0.02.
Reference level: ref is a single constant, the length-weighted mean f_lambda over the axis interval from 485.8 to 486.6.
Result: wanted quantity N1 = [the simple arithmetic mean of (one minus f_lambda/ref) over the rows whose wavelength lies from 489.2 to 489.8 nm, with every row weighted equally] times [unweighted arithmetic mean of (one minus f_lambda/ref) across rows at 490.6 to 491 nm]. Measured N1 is 0.017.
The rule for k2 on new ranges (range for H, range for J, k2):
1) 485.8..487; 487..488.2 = -2.8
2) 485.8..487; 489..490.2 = -2.3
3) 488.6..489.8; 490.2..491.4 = -4.1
